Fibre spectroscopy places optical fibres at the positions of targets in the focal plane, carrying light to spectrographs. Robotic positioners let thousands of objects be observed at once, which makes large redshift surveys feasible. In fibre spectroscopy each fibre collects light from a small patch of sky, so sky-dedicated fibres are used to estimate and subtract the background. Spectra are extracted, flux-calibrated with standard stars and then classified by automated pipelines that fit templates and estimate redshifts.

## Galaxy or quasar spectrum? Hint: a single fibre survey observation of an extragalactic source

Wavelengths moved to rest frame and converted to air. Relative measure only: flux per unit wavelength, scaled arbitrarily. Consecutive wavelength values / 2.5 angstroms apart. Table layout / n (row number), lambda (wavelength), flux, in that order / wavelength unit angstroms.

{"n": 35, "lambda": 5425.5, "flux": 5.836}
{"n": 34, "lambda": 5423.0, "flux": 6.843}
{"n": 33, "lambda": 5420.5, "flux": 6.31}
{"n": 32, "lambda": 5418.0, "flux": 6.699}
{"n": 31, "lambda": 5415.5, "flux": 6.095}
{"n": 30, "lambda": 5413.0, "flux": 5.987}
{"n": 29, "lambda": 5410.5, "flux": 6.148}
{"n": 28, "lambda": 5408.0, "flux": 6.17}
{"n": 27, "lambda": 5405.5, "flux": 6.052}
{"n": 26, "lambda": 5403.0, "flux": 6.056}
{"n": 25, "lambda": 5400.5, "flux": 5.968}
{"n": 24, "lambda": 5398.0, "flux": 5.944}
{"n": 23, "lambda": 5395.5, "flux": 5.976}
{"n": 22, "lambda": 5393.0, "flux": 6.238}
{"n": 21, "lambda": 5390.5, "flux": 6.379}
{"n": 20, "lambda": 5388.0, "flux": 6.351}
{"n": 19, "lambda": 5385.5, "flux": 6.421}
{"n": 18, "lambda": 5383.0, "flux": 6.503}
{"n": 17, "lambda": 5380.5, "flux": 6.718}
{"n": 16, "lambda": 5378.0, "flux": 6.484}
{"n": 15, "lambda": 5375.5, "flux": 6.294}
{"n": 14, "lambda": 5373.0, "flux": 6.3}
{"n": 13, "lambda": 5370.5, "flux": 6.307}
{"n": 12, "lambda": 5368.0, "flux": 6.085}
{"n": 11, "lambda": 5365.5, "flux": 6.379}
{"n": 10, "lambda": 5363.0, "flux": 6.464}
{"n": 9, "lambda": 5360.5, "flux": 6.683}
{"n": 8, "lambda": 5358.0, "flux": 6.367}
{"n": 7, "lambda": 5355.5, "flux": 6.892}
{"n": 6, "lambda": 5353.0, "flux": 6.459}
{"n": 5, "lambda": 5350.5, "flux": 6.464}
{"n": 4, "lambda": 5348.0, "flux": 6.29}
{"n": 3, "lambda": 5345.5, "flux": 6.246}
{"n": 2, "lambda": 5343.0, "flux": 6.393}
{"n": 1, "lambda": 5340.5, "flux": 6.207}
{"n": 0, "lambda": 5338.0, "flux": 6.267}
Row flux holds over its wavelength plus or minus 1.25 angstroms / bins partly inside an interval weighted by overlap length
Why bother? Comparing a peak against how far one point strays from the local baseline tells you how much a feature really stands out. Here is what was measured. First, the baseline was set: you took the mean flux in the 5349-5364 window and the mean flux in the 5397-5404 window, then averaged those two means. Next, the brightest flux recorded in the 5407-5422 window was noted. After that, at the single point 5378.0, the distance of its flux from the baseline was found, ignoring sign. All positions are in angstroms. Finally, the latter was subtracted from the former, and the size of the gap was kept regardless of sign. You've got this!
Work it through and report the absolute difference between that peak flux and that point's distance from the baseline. 6.5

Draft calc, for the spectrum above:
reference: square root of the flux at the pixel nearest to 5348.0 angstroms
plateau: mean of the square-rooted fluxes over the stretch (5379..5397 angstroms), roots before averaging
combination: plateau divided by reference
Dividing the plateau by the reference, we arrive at 1.01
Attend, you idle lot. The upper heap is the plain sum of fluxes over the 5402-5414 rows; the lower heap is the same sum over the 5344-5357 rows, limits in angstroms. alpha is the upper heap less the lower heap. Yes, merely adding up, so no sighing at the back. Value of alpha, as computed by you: -1.94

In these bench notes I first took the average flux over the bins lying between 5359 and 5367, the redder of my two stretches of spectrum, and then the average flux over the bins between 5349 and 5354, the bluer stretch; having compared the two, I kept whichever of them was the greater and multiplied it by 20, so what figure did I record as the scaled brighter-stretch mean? 130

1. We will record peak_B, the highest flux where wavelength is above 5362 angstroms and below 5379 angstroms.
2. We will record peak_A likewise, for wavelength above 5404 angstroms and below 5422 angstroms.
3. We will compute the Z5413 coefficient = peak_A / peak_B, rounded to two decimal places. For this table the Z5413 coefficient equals 1.03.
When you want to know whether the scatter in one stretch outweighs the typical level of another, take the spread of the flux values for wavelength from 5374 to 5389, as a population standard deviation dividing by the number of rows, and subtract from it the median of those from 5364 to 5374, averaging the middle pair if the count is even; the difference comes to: -6.17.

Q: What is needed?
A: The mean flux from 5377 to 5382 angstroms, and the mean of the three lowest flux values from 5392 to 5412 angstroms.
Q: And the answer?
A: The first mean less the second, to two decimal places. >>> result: 0.64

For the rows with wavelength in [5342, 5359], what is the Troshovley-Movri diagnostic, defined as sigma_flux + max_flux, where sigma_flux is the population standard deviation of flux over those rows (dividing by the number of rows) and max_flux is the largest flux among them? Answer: 7.09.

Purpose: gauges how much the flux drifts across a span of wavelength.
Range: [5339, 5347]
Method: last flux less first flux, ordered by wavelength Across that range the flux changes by 0.04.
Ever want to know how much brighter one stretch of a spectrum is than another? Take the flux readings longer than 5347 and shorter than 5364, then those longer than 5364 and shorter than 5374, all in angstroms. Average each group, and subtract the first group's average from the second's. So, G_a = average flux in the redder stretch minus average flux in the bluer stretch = -0.25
